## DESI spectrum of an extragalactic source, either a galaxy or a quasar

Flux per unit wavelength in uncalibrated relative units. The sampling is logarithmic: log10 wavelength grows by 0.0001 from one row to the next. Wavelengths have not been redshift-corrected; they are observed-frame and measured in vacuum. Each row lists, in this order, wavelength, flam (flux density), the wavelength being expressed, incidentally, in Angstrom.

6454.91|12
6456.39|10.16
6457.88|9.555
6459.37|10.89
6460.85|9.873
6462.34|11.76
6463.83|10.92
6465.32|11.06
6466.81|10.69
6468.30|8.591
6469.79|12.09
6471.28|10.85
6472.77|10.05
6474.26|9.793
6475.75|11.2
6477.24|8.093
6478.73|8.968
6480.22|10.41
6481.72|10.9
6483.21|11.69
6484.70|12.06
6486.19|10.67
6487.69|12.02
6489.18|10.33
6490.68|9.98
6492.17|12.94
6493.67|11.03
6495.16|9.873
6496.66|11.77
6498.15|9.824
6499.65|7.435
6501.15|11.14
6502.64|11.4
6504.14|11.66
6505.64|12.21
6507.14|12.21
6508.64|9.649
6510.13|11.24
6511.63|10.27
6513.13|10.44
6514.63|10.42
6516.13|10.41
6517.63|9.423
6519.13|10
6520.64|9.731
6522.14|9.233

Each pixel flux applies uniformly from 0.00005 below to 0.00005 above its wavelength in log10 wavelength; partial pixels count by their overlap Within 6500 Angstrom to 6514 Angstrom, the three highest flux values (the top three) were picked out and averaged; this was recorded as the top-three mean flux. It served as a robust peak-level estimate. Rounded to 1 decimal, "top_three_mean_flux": 12.0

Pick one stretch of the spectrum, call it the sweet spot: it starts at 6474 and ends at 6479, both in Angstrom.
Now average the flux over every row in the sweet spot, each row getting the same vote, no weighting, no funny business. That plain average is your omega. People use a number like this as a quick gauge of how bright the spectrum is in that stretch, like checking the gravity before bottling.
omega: 9.5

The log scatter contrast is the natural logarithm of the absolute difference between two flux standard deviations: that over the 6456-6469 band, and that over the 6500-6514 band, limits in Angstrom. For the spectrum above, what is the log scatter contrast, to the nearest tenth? -2.6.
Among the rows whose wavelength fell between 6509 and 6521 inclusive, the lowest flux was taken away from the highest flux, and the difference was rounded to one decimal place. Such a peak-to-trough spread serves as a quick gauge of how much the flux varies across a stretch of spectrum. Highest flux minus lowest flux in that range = 1.8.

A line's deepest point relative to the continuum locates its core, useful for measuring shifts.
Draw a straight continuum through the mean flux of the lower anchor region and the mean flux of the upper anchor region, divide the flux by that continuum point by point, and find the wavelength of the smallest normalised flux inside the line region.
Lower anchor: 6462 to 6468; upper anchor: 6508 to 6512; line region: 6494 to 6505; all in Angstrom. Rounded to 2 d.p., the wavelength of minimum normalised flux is 6499.65 Angstrom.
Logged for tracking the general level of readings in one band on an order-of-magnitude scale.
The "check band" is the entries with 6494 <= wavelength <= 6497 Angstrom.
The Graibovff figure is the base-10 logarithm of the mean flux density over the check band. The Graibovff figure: 1.03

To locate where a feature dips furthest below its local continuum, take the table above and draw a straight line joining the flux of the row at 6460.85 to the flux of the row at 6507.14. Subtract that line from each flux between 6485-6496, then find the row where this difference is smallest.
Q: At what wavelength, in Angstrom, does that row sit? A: 6495.16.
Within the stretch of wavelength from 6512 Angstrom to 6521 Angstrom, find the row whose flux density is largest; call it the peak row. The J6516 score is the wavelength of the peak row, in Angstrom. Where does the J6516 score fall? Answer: 6513.13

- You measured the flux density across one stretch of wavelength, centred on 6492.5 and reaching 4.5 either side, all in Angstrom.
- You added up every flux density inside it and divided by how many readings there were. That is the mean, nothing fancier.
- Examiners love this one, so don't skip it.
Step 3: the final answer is 11.0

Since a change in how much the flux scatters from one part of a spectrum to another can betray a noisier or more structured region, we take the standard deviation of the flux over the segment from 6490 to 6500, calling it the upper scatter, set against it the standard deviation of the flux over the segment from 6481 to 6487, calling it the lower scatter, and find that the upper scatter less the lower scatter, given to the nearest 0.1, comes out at 1.1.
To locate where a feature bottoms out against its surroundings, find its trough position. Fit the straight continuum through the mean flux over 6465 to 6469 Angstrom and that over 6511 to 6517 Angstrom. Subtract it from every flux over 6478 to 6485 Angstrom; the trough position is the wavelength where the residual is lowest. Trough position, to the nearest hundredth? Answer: 6478.73 Angstrom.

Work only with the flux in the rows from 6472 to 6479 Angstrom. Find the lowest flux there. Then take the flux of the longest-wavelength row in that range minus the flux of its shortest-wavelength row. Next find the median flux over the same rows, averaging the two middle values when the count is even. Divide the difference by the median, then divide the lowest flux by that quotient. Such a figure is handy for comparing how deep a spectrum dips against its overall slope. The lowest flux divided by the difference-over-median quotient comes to -73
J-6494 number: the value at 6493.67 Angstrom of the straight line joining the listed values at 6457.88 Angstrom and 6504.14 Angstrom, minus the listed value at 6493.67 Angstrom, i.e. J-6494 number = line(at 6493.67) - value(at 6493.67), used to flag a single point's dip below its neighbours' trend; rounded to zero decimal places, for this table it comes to 0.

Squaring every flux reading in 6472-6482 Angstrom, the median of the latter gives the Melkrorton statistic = 101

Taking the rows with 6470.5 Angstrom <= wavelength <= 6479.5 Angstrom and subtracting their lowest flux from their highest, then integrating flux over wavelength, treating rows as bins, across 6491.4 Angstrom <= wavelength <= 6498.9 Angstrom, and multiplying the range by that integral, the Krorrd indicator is 258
